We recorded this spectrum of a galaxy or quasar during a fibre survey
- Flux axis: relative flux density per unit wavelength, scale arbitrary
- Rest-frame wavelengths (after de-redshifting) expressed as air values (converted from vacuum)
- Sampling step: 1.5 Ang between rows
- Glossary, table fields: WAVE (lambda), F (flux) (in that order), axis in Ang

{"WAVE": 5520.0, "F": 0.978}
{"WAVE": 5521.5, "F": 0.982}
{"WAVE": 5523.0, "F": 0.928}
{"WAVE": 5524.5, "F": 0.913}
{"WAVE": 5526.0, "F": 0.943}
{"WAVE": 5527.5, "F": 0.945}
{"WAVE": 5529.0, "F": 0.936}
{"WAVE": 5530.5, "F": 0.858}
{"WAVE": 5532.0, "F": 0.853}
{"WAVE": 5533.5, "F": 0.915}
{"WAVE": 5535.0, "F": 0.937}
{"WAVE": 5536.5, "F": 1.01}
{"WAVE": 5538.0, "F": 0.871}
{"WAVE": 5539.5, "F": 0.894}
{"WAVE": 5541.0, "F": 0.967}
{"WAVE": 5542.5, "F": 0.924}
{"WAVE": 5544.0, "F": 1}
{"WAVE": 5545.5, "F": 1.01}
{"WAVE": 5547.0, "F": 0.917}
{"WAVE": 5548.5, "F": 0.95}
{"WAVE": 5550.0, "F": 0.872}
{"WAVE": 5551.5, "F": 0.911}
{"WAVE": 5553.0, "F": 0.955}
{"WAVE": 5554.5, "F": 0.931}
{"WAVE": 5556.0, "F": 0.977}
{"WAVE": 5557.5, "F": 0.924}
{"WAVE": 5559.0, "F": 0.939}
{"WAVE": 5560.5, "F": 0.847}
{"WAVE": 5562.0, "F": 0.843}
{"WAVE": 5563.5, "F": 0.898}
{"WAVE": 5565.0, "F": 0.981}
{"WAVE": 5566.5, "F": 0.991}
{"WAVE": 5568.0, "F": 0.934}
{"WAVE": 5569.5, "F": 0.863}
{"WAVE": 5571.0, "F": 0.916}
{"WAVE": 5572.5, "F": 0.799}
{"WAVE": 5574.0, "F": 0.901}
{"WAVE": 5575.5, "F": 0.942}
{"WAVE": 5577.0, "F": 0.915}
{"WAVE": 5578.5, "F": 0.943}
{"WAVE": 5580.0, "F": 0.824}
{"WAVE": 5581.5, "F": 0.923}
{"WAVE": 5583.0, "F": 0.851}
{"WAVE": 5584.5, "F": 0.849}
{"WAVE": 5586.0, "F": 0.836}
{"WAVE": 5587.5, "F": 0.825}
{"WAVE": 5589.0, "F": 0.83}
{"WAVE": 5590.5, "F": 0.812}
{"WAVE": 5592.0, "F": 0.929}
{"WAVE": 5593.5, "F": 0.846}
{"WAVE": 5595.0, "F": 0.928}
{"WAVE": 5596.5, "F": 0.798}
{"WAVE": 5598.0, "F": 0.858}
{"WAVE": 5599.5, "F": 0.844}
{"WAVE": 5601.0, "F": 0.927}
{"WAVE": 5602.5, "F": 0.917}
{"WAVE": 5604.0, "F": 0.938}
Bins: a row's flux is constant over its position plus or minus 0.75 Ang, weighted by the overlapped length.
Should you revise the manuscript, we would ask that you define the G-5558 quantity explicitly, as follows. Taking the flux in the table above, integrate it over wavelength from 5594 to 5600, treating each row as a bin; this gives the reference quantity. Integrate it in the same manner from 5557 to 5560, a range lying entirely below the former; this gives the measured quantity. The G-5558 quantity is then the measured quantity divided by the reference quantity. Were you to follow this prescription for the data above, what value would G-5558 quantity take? 0.54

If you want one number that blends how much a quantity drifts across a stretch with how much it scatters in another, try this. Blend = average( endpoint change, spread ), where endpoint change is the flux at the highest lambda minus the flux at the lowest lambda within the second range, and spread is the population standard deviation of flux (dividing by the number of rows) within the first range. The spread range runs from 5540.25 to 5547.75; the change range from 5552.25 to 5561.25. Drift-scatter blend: -0.03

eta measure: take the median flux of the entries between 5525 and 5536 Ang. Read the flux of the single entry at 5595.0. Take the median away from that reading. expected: -0.01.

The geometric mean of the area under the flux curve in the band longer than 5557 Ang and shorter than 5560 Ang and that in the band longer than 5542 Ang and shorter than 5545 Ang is 2.84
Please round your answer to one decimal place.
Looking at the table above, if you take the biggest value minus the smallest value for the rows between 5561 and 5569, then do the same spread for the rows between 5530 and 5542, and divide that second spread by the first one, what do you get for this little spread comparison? 1.1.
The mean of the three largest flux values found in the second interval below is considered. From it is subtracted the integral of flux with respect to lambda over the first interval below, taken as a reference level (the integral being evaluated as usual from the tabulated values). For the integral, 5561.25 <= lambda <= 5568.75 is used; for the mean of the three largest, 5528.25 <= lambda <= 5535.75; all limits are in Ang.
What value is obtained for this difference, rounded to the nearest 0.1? -6.0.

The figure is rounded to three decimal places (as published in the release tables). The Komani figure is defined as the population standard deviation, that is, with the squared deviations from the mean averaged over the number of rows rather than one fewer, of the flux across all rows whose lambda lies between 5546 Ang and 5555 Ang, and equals 0.028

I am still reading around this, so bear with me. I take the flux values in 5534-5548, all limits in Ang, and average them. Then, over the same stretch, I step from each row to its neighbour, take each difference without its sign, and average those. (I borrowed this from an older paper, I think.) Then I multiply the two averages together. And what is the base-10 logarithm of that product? -1.20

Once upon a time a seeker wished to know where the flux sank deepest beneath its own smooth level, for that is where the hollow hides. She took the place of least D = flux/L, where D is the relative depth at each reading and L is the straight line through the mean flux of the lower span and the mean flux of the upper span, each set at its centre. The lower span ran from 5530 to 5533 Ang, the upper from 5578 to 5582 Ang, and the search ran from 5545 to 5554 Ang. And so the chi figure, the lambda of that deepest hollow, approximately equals 5550.0 Ang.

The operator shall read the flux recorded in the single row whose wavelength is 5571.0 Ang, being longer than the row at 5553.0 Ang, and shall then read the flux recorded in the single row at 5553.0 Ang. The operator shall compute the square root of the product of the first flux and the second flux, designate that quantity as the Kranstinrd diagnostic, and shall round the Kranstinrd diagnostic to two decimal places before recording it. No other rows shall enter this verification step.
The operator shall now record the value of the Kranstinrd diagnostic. 0.94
